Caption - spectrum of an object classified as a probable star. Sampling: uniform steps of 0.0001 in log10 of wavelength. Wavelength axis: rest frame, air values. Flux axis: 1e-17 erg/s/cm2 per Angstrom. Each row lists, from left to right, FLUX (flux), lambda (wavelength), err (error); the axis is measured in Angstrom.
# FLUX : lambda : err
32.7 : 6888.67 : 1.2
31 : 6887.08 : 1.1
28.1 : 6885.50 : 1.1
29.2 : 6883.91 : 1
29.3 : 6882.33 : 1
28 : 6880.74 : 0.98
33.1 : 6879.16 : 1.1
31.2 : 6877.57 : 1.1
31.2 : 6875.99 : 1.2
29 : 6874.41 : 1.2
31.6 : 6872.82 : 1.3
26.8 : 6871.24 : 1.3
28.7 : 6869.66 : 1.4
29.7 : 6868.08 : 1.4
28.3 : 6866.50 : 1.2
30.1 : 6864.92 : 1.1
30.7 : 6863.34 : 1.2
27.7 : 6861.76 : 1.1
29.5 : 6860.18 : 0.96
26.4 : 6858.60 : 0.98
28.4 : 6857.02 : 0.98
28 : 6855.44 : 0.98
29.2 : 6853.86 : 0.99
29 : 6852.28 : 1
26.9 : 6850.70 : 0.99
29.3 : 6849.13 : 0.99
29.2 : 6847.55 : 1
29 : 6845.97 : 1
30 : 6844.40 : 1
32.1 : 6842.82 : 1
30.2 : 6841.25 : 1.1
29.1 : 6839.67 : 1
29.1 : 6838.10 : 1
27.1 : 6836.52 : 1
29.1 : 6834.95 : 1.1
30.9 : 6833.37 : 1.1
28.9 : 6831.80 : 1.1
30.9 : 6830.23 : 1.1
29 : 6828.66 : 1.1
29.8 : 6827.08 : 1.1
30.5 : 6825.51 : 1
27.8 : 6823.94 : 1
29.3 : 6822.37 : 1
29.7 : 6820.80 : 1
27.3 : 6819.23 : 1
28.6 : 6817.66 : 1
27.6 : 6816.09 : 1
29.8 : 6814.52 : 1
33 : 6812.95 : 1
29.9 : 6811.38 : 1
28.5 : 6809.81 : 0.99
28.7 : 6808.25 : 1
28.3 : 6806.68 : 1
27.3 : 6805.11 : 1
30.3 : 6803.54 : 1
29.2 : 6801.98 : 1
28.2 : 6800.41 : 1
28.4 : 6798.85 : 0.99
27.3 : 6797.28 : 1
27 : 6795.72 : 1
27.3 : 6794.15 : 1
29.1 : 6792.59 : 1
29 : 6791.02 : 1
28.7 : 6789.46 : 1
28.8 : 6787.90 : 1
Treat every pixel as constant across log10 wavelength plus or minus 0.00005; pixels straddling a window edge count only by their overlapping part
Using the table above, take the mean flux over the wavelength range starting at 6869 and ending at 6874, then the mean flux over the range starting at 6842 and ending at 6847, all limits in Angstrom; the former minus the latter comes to -1.3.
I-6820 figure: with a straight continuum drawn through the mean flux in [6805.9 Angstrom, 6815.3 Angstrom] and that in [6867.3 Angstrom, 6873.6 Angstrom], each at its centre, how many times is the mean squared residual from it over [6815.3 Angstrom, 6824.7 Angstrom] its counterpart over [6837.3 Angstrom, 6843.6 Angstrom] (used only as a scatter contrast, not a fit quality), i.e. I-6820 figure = 1.2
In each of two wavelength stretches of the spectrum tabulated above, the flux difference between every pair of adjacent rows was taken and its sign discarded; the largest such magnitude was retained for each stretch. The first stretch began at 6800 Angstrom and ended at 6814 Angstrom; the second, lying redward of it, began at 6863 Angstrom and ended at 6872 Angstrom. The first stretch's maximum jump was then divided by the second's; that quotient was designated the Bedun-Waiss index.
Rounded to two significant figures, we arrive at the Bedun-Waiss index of 1.6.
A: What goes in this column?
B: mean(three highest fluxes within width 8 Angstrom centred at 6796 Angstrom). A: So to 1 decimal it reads 28.3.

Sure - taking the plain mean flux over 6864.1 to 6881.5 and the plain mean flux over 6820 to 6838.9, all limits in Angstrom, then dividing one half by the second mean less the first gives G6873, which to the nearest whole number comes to -1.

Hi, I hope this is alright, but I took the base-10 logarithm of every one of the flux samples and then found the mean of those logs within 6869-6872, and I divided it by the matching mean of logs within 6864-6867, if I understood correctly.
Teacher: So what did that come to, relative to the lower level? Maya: 0.98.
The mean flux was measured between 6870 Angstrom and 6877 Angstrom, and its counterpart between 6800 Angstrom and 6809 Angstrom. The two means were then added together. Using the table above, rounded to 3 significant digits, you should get 58.3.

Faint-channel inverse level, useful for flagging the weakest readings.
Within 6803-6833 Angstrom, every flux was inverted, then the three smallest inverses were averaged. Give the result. 0.0318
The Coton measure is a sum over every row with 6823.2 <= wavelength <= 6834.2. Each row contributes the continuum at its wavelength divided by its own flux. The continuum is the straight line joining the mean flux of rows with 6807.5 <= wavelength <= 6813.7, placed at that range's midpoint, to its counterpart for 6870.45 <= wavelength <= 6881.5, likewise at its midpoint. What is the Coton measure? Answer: 7.10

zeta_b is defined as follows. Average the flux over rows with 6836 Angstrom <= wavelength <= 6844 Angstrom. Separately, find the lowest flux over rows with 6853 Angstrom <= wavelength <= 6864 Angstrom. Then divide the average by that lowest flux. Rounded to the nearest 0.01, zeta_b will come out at 1.12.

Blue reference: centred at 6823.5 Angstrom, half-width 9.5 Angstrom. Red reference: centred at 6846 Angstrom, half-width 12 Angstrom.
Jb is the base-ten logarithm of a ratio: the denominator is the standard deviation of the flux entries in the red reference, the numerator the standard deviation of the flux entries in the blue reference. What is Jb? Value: -0.04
